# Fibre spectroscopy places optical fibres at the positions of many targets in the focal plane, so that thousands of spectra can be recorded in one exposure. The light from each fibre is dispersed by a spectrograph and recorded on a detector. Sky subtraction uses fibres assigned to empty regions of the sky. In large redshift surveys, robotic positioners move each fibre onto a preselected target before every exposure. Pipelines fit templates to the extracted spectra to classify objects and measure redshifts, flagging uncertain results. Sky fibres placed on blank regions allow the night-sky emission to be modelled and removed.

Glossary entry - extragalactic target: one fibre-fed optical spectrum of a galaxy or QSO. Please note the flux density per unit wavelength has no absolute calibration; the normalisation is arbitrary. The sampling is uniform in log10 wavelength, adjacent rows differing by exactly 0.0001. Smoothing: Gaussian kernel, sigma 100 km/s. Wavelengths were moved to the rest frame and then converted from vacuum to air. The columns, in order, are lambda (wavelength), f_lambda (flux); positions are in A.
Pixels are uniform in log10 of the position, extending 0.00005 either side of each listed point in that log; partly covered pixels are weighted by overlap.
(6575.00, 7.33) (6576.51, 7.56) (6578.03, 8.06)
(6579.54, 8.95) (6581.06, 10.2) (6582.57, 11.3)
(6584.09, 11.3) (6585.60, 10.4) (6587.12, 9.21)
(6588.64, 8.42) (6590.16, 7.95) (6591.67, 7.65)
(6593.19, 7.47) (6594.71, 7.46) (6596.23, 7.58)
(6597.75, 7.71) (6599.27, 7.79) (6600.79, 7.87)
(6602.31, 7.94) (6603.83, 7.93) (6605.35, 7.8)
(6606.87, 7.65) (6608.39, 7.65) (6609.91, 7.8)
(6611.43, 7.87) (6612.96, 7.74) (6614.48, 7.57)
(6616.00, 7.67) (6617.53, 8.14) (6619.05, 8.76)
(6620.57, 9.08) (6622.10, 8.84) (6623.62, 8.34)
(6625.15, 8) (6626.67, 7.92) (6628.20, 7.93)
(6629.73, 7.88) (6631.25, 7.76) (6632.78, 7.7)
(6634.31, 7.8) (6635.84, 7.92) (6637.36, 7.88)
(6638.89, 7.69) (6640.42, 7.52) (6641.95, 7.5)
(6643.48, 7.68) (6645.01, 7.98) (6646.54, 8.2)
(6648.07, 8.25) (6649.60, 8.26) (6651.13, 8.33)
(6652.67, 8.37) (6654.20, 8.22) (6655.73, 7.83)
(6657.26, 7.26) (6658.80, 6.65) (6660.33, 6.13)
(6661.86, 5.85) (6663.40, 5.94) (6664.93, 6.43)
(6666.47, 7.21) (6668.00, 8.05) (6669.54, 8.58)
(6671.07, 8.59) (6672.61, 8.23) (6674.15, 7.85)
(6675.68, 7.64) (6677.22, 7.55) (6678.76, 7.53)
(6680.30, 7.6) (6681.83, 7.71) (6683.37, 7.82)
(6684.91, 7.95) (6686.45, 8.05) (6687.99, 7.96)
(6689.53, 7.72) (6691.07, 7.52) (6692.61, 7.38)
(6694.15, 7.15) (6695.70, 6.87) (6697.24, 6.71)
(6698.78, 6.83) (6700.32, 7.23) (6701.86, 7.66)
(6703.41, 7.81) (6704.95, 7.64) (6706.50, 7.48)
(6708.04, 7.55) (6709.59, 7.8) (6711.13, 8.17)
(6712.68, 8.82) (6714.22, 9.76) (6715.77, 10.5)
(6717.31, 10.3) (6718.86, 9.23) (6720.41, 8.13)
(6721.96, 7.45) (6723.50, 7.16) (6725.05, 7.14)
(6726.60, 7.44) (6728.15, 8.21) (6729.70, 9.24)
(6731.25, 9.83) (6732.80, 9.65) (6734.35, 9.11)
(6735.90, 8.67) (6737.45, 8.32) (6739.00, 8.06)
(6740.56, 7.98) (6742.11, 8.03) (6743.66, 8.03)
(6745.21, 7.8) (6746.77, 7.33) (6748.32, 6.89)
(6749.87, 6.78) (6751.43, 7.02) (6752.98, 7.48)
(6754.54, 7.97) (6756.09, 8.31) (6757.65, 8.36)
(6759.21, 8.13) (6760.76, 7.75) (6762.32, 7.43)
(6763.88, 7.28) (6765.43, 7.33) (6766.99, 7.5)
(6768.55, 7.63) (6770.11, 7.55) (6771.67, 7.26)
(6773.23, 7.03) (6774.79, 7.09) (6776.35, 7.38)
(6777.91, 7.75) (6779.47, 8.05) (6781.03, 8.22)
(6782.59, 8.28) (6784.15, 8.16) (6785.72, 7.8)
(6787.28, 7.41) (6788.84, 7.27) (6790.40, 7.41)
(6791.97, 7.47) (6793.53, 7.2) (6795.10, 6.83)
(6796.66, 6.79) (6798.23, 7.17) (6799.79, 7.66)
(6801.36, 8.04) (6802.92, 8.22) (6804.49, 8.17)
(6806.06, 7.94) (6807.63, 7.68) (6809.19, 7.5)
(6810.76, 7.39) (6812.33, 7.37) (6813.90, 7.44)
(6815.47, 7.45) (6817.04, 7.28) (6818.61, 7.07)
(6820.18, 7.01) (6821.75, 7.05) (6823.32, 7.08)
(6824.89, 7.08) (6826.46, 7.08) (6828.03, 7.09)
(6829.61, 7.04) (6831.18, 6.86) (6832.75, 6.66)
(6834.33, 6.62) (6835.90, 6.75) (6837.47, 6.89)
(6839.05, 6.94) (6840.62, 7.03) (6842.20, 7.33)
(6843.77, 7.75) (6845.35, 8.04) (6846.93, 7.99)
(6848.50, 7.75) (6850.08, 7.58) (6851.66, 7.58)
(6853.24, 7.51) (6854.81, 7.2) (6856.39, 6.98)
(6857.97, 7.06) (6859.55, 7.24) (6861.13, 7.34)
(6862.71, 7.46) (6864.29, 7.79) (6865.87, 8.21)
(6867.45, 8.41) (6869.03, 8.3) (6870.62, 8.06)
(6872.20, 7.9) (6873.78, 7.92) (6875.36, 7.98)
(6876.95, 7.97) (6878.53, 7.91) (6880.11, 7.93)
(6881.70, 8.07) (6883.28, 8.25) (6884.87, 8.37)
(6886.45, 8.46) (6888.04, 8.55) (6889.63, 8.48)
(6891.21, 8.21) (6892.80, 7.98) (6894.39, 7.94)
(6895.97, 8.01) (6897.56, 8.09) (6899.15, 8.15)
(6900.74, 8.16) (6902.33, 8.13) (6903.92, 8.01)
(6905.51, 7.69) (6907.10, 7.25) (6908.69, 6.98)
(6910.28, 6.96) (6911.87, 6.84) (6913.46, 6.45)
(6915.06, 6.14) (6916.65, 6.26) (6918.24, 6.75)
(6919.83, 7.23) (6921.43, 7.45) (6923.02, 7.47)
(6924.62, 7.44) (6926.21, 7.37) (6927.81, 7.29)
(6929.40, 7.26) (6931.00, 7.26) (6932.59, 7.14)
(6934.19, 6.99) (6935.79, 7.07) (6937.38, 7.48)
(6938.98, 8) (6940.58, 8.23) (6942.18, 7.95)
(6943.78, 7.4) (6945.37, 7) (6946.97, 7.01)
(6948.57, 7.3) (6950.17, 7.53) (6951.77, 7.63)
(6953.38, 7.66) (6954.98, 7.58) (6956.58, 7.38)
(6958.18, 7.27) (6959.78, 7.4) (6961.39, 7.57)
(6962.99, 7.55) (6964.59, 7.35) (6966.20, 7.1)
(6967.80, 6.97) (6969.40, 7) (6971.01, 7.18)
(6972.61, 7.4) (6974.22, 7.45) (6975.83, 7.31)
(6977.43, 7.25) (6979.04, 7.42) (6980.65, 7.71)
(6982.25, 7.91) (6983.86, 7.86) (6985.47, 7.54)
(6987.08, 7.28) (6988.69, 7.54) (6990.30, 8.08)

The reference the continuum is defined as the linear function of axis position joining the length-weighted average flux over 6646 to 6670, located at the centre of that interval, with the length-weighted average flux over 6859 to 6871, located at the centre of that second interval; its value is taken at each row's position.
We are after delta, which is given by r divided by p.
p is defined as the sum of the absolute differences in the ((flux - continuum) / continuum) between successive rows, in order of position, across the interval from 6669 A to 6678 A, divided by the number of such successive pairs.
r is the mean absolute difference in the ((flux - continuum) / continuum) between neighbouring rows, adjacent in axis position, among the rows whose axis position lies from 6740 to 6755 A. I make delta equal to 1.3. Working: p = 0.028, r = 0.036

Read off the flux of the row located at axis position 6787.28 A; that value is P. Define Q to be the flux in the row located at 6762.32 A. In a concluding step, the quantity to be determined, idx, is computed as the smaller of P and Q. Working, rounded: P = 7.41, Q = 7.43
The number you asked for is 7.41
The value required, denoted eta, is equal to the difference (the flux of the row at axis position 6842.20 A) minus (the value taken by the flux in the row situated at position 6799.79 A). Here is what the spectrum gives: -0.3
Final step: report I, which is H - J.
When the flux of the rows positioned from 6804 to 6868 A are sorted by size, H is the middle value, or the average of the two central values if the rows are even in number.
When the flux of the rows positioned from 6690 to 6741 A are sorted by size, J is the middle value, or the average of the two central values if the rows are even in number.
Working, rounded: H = 7.3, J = 7.8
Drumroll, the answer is -0.5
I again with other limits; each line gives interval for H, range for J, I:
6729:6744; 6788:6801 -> 1.3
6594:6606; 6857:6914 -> -0.2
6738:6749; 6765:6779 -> 0.6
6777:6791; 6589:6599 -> 0.2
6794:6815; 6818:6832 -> 0.4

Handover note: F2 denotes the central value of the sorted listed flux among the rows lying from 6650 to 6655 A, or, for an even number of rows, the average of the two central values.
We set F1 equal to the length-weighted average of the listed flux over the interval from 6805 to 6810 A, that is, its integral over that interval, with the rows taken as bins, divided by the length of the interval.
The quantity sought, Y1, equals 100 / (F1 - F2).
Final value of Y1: -167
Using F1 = 7.7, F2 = 8.33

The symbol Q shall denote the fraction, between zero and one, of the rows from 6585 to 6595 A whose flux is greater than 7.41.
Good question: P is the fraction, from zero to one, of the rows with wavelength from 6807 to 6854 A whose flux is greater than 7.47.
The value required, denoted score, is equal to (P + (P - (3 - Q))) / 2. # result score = -0.70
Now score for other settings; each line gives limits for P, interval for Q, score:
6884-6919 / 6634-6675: -0.49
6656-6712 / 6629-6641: -0.36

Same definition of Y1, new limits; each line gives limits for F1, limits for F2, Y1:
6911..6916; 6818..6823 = -174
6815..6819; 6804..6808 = -149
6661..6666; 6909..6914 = -143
